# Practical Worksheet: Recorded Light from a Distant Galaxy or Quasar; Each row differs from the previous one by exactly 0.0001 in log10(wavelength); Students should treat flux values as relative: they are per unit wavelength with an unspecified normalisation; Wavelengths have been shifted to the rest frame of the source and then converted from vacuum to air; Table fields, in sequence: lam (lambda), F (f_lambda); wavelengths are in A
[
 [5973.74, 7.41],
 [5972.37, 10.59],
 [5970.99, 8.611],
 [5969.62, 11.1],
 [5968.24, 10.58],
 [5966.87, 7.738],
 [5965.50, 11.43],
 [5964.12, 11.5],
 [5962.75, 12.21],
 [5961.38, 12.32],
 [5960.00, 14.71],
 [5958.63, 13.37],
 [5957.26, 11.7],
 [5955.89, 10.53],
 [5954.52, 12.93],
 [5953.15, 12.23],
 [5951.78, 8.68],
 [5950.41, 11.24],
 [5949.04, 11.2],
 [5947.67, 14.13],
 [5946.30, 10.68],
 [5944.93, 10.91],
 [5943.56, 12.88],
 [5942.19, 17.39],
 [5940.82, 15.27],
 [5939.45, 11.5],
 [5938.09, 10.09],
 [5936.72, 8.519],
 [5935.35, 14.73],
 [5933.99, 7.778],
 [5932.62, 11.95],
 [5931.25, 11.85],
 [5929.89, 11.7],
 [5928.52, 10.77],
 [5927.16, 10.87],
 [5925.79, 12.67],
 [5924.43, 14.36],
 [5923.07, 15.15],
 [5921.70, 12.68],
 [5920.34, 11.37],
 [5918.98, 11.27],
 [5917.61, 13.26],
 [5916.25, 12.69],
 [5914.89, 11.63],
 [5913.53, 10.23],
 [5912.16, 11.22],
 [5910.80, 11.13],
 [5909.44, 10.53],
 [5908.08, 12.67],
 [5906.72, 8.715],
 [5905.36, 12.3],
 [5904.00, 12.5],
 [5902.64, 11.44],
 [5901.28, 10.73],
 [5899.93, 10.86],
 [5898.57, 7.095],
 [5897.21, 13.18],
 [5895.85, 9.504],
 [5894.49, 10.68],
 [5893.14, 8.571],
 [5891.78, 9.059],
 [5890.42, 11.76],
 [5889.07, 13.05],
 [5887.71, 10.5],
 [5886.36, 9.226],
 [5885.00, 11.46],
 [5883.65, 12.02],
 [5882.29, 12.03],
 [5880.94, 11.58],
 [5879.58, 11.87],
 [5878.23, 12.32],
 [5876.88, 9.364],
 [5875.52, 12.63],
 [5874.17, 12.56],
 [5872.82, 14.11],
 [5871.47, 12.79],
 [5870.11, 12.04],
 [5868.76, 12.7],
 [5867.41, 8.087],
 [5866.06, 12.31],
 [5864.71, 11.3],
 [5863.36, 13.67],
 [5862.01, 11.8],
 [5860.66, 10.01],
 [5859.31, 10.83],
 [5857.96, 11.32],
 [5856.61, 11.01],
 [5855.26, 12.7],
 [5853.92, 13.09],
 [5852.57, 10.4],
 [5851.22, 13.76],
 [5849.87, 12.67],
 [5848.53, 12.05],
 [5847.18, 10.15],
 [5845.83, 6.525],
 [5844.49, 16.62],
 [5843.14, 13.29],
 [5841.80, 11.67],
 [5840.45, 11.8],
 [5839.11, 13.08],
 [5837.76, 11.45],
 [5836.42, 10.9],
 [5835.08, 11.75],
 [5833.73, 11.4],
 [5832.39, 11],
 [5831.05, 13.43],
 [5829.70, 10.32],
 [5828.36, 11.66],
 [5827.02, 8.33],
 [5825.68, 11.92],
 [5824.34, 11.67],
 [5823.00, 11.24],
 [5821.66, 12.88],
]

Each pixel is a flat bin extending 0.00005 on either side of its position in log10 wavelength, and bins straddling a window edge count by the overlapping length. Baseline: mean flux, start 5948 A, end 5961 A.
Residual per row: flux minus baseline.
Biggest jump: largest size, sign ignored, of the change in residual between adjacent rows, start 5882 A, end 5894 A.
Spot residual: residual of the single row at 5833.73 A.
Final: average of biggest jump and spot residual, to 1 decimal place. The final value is 1.1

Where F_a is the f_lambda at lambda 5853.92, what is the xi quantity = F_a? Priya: 13.09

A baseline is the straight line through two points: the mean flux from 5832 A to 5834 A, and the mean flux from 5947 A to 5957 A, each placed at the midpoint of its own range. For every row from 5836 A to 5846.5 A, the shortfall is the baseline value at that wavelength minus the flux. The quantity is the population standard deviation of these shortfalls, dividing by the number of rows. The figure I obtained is 2.6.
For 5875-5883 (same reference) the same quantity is 1.1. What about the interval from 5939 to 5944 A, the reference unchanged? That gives 2.3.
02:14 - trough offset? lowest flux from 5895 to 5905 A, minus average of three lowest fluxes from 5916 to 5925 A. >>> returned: -4.7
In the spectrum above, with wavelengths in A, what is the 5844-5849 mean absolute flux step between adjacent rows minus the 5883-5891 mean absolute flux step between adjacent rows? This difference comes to 3.6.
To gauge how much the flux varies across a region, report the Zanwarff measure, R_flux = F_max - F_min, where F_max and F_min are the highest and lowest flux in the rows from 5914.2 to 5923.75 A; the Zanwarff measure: 3.9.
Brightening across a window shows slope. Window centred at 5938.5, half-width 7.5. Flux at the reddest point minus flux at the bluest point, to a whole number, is -1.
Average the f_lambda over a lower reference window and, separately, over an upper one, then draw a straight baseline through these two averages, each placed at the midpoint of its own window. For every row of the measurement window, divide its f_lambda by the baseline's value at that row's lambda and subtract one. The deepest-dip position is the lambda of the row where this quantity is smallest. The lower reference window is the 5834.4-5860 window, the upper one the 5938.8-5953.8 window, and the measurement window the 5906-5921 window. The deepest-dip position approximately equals 5906.72 A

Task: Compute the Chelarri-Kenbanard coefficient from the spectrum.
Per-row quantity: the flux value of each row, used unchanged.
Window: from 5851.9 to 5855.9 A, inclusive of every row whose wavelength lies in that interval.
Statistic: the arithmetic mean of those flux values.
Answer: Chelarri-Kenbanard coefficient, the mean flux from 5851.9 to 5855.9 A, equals 12.1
